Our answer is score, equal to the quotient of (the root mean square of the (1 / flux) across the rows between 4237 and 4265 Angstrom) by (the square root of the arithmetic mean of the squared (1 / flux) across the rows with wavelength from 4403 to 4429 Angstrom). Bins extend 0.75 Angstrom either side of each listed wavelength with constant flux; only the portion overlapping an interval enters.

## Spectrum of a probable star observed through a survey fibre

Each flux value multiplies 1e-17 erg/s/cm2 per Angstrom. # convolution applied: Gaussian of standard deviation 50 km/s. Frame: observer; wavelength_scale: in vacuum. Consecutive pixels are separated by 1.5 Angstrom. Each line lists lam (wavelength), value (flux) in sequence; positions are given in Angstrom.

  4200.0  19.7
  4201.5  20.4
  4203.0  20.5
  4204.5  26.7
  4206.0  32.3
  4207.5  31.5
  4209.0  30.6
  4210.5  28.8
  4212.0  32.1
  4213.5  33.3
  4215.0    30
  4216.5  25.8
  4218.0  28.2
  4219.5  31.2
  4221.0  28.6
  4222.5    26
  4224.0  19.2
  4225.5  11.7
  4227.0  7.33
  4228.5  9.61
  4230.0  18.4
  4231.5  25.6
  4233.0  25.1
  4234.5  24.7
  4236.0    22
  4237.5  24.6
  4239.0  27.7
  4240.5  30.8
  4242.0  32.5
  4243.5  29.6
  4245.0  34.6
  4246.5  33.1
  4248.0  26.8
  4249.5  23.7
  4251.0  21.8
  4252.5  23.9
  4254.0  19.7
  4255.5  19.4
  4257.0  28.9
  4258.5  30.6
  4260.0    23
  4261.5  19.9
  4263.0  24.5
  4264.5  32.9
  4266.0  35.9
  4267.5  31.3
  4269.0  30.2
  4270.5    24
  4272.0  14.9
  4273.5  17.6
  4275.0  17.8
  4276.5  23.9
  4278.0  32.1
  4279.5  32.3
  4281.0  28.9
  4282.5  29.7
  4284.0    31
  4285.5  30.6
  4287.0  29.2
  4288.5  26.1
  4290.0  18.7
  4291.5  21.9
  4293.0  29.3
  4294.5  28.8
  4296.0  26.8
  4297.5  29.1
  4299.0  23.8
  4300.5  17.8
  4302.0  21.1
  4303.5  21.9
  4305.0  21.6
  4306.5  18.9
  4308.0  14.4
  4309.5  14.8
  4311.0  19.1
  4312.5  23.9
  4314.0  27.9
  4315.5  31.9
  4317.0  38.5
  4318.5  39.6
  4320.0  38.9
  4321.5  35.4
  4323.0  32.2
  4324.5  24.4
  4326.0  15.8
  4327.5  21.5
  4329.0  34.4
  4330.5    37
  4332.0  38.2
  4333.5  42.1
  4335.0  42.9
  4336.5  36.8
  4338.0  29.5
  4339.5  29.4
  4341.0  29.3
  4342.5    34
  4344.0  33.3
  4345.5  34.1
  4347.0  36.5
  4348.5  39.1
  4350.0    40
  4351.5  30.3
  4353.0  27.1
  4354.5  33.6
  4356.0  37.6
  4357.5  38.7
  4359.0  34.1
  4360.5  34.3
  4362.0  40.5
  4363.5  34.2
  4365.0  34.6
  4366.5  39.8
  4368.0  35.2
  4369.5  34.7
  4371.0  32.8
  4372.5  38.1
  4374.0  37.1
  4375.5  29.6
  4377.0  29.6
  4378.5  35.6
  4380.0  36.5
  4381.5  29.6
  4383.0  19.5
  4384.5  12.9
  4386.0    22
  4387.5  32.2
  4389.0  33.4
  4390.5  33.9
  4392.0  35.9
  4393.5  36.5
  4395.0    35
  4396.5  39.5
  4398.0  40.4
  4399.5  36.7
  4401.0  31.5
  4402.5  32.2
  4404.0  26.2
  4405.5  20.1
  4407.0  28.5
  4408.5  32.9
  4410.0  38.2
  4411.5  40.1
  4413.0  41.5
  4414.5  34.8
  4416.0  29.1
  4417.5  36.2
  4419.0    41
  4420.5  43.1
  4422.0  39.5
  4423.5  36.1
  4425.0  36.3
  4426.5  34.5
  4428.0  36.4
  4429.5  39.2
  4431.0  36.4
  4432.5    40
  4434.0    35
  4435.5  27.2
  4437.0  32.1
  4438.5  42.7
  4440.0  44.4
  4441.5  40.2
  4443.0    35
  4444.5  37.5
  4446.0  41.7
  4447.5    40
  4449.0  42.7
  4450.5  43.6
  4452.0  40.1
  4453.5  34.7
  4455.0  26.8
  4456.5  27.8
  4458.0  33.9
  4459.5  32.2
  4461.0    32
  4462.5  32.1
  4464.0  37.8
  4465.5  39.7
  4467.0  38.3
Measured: 1.30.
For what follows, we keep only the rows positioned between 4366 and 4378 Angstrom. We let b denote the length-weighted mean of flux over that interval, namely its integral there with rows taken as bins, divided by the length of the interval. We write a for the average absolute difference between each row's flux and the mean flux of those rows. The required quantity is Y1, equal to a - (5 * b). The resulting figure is -170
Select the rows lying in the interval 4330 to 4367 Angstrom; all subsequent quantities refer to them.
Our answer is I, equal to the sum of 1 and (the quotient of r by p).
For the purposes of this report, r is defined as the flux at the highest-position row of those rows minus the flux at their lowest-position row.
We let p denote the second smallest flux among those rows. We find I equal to 1.10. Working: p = 29.3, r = 2.8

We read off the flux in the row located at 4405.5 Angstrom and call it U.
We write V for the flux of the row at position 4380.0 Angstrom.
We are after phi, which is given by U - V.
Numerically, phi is -16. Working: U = 20.1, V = 36.5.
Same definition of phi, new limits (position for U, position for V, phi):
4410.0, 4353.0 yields 11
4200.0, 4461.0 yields -12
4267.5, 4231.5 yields 6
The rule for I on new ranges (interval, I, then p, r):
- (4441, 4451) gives 1.09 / 37.5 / 3.4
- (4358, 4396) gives 1.05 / 19.5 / 0.9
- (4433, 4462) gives 0.89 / 27.2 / -3.0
